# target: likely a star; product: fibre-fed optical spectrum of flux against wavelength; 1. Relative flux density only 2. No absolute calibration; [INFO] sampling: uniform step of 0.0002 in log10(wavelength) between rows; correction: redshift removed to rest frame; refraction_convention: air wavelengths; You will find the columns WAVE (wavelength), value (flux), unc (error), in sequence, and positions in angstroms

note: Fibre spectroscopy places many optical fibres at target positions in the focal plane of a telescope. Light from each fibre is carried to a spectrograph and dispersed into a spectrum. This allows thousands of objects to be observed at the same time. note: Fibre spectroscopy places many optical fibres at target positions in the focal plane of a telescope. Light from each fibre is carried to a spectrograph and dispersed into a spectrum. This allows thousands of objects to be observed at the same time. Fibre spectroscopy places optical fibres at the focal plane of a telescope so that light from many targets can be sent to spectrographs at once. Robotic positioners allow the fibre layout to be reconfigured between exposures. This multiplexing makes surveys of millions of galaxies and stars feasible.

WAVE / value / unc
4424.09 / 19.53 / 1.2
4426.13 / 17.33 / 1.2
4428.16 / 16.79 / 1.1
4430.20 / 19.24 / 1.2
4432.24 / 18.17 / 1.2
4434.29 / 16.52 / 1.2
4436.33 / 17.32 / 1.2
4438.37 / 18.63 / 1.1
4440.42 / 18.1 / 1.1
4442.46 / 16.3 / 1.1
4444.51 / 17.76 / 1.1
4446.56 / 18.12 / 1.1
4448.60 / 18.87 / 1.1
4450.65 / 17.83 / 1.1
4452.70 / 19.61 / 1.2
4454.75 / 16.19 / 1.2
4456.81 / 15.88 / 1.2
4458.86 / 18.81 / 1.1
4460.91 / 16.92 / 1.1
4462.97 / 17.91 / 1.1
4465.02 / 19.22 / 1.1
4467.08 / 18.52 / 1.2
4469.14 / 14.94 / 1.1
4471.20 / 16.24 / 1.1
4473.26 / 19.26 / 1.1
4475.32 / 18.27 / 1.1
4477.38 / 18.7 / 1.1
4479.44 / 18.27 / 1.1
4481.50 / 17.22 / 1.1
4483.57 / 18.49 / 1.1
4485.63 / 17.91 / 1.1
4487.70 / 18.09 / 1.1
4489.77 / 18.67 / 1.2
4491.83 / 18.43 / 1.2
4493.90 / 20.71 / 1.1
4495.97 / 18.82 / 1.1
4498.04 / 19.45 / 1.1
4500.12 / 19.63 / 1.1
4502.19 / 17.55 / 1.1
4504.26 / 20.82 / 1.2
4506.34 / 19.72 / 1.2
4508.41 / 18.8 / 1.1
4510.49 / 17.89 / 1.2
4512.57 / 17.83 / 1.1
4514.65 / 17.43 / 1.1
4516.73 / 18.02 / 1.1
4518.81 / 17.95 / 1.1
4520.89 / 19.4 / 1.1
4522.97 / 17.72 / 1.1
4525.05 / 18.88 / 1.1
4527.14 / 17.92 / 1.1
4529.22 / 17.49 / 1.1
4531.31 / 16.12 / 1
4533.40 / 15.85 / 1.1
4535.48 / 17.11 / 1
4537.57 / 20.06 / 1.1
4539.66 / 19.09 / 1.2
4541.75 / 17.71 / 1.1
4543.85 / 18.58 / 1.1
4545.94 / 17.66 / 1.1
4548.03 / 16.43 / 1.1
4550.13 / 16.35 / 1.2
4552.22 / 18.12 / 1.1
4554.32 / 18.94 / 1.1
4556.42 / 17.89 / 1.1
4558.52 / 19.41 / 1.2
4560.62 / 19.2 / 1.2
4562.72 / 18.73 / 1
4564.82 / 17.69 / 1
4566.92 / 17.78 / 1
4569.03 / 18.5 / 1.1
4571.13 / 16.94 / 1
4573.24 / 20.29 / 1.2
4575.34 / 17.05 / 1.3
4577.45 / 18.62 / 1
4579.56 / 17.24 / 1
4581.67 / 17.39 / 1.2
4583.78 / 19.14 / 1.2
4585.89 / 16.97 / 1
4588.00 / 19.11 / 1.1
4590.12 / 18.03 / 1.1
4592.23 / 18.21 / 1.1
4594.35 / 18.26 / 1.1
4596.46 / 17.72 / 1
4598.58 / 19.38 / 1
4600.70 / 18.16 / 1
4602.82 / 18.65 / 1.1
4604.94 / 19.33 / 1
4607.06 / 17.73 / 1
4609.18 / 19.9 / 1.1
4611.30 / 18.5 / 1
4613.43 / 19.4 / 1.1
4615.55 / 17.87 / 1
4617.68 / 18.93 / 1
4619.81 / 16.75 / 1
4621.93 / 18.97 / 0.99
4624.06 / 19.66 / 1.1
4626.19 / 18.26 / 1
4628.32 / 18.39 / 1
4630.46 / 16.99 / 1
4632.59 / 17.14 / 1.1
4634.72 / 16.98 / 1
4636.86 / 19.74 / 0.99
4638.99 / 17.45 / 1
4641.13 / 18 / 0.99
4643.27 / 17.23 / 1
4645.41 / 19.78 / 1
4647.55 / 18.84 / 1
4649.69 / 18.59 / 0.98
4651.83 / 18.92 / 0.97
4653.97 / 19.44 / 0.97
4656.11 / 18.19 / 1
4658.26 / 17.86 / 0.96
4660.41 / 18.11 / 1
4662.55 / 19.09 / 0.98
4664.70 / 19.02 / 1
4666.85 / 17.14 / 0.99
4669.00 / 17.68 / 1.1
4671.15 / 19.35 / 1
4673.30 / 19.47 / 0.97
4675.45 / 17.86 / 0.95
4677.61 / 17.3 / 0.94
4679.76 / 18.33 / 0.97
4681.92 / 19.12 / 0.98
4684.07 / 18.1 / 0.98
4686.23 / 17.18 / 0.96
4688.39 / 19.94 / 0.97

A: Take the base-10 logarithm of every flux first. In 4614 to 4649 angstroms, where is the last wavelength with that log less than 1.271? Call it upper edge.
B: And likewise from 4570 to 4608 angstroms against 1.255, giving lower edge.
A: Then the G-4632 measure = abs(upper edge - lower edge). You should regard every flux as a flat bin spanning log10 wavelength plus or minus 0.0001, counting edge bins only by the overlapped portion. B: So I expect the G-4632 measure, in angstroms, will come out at 36.2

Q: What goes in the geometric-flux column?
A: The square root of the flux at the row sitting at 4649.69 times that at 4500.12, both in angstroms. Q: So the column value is 19.1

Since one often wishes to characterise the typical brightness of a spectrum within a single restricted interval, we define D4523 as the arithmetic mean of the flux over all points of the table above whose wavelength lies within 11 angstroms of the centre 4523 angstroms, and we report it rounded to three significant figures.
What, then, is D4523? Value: 17.7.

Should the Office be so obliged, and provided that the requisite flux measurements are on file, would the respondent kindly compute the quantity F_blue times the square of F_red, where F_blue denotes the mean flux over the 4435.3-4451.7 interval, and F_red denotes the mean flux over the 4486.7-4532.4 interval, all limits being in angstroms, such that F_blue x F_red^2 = 6125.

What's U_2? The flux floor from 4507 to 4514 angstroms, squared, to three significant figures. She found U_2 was 318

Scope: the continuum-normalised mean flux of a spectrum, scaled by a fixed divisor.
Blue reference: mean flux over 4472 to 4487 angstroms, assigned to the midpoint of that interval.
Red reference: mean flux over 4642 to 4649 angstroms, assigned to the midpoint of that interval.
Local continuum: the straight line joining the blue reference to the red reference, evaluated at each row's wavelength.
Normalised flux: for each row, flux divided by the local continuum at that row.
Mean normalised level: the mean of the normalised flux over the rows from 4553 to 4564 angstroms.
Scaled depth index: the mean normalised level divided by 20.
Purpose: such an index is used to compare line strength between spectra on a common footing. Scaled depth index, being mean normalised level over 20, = 0.0510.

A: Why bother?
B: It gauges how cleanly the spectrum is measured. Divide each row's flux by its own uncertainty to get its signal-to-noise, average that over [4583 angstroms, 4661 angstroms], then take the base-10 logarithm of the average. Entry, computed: 1.25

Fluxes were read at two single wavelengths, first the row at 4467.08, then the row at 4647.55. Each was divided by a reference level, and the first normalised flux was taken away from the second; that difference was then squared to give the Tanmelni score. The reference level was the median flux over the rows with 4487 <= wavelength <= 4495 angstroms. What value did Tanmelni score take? 0.0003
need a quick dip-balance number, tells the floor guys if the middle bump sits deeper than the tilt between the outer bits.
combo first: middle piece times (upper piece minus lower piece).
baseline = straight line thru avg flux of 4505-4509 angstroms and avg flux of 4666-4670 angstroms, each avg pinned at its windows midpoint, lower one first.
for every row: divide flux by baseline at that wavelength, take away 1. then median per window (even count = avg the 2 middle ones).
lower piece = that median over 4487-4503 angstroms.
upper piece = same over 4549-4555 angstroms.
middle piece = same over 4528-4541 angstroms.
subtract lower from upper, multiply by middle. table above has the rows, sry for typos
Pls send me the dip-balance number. 0.000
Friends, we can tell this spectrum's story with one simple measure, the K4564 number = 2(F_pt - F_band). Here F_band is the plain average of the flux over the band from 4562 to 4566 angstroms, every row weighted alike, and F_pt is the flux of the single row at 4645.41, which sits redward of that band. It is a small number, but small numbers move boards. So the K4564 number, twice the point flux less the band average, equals 3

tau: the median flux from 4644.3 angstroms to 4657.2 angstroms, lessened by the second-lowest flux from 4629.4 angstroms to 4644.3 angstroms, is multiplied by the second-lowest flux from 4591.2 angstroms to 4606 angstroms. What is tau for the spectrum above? 34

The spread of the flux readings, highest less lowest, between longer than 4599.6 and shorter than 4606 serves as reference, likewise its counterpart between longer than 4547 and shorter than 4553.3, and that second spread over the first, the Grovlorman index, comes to 1.5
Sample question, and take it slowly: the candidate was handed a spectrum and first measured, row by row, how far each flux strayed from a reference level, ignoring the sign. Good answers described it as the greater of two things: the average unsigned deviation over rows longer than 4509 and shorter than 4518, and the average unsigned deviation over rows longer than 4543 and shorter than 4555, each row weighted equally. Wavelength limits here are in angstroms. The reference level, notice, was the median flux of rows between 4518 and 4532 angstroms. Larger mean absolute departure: 0.87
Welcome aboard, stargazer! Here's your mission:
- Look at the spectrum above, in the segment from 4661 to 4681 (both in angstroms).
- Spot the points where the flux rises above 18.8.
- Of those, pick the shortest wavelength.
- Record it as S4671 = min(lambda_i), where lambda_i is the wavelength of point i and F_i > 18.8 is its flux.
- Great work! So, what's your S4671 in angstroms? 4662.55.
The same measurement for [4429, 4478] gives 4430.20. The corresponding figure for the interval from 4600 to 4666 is 4604.94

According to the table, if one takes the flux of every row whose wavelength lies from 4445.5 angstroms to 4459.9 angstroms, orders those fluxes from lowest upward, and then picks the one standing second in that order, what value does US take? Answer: 16.19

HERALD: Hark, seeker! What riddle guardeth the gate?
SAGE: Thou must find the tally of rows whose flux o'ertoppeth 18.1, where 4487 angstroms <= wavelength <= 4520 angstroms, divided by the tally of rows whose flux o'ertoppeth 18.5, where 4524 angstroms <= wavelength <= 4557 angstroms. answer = 1.8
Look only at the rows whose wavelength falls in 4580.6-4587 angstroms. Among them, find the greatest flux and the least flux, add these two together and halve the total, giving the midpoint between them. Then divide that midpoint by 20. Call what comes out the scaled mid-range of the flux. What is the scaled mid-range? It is 0.90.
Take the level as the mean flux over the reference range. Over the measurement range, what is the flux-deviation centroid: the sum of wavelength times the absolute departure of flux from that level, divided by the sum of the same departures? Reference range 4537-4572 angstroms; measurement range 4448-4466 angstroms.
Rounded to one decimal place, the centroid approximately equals 4456.7 angstroms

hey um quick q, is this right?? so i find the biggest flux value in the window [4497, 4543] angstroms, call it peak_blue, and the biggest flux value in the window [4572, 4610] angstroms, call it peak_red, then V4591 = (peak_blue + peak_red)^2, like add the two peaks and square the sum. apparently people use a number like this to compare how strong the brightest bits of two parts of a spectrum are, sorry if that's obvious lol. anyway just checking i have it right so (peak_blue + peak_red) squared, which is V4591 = 1690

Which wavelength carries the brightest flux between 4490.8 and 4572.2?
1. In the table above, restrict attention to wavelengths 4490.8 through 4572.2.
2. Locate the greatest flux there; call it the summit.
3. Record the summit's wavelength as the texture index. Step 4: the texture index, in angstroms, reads 4504.26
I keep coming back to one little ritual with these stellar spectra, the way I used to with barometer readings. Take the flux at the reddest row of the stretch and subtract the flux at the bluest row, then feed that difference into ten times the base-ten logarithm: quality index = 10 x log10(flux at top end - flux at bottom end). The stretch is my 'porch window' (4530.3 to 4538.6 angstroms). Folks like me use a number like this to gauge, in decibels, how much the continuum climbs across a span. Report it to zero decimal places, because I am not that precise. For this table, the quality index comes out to 6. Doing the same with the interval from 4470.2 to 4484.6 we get 4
